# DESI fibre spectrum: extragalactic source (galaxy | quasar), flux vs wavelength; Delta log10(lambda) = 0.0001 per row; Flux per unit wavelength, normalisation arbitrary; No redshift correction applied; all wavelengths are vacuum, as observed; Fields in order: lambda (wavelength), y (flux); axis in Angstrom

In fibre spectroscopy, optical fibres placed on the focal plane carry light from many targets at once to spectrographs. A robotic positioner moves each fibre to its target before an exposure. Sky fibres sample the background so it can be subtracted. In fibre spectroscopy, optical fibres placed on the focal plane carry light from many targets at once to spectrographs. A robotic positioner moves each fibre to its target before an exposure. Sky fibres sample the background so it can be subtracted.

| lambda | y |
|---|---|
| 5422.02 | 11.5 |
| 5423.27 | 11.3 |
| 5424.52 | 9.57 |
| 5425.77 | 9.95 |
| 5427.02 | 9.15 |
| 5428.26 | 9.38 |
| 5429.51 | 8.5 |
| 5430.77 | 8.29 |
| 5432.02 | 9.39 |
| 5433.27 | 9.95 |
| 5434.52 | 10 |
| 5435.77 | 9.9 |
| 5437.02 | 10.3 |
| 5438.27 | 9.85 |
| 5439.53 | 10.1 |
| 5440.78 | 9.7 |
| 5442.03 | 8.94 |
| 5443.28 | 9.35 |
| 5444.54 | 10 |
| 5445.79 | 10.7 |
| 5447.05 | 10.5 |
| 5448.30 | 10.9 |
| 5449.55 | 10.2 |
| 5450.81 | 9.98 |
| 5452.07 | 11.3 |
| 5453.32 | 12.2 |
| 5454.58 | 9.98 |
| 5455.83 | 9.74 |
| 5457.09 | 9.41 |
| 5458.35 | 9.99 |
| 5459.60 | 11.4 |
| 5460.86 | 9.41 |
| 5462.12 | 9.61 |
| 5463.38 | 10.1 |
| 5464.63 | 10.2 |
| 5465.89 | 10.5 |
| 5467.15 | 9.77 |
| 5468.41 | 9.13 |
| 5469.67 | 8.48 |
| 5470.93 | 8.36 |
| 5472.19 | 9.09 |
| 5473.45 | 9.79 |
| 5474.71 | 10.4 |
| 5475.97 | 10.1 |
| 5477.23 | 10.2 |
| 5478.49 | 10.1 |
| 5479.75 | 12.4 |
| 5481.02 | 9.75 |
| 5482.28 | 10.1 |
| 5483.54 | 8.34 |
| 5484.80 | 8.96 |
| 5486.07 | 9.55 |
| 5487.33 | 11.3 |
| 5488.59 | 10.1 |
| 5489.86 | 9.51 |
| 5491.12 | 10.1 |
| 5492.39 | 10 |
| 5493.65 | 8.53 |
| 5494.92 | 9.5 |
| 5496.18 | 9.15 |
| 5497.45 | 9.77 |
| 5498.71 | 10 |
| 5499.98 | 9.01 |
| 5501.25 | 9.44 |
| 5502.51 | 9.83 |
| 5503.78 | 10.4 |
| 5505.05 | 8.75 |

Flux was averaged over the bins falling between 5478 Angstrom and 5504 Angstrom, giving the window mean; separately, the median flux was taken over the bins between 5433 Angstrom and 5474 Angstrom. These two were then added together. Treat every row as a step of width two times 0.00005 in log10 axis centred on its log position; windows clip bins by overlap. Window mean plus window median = 19.8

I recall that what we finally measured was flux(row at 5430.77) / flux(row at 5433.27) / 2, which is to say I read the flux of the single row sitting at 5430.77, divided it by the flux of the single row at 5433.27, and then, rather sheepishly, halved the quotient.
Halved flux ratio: 0.417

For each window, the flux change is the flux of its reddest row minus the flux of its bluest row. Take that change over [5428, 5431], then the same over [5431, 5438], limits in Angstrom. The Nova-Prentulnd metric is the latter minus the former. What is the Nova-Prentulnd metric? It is 2.0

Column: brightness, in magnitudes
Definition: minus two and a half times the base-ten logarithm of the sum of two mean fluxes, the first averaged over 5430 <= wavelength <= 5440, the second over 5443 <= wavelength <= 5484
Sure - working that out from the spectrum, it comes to -3.24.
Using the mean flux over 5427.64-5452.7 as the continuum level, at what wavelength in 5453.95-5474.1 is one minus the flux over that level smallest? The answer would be 5459.60 Angstrom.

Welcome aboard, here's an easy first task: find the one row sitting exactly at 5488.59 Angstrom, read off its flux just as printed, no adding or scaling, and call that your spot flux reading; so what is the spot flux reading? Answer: 10.1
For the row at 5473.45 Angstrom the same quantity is 9.79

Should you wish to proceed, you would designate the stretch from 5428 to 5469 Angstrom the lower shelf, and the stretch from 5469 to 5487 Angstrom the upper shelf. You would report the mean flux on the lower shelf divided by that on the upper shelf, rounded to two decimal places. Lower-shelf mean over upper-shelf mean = 1.03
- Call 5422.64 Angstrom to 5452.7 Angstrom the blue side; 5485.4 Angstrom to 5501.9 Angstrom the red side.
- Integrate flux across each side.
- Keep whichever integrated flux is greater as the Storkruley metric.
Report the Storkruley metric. 297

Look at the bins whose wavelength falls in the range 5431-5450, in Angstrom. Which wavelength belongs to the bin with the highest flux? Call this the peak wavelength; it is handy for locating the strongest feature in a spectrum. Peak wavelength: 5448.30 Angstrom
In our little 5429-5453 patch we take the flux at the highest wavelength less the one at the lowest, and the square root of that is 1.7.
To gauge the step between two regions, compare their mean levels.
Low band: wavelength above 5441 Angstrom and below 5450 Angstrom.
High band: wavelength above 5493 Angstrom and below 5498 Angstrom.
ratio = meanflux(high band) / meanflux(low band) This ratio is 0.92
